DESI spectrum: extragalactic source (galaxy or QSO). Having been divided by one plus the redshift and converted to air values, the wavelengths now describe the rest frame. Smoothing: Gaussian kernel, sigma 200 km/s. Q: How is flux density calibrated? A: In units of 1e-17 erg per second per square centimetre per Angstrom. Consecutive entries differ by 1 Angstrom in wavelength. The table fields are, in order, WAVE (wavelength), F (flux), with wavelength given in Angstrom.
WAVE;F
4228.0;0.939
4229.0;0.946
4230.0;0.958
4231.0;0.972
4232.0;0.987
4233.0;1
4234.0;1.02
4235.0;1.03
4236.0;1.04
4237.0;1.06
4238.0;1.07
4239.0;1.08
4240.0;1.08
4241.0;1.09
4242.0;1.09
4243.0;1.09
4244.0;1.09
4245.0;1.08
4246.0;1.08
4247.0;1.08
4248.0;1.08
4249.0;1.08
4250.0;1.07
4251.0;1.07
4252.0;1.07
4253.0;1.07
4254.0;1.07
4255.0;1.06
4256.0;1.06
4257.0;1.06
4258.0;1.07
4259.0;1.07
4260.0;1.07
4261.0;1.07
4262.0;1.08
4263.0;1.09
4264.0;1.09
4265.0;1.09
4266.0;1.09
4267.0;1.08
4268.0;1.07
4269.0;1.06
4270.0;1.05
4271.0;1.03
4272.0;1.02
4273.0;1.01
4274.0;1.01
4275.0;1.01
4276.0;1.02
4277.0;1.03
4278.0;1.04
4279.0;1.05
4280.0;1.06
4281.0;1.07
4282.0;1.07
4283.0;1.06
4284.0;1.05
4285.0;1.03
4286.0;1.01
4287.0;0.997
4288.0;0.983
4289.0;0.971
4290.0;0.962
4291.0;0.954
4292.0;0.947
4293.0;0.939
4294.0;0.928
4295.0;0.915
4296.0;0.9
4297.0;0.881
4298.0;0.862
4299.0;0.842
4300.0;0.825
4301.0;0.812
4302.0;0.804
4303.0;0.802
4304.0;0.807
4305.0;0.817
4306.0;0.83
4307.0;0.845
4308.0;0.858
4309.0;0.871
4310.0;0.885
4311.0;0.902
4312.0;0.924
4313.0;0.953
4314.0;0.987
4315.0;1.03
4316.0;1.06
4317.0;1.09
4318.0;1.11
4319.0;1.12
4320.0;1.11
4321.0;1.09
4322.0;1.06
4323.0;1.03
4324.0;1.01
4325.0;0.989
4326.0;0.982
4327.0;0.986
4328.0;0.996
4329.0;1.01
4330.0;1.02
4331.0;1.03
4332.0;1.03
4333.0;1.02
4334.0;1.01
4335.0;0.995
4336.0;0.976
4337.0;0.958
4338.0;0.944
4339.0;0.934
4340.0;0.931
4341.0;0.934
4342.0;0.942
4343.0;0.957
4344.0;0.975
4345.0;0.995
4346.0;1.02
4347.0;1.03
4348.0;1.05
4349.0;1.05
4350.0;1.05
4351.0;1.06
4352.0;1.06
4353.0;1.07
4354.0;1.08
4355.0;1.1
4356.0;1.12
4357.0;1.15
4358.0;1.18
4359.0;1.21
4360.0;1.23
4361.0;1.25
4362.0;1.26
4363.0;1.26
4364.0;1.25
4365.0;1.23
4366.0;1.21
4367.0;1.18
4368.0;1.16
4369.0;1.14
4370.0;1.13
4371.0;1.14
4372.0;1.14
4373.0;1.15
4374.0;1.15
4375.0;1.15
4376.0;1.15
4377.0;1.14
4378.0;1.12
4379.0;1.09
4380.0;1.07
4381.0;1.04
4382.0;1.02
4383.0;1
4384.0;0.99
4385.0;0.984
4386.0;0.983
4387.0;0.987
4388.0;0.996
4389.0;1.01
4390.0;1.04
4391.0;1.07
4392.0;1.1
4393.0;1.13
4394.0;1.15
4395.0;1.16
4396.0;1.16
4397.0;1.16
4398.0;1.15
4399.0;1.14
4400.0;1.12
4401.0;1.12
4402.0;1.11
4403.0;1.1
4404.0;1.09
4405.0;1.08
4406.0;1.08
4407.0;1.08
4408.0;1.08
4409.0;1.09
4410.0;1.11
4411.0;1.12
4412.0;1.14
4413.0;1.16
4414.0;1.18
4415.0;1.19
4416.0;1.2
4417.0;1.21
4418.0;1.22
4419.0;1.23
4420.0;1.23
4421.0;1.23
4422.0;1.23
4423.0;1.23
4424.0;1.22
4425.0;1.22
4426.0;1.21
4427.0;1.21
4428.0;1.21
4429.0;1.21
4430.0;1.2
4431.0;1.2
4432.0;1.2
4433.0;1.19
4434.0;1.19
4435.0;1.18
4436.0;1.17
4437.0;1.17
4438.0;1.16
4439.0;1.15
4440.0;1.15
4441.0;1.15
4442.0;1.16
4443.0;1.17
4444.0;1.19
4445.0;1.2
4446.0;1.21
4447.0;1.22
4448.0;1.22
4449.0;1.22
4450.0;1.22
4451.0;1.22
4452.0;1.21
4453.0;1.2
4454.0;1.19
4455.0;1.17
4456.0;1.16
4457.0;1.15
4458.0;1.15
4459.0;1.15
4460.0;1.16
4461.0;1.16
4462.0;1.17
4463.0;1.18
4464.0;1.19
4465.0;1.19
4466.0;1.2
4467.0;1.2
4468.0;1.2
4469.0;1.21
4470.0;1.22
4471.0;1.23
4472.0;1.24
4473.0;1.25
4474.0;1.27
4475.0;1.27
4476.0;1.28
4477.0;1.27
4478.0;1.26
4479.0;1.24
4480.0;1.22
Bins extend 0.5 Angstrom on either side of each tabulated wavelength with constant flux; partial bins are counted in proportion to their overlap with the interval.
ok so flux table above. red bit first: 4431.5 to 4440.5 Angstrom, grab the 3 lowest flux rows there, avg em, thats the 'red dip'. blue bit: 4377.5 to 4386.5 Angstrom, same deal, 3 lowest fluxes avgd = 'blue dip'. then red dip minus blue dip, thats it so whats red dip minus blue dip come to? 0.17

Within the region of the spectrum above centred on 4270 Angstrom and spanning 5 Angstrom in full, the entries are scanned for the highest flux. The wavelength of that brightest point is 4268.0 Angstrom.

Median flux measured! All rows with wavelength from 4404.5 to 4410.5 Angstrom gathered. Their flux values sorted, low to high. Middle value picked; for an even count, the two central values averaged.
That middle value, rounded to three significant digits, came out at 1.08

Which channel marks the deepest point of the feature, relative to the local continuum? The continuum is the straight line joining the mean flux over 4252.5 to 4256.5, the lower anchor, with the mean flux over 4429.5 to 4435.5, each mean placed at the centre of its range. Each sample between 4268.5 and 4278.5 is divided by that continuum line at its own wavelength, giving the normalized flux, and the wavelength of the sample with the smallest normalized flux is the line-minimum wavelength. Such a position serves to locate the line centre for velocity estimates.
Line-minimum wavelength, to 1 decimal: 4275.0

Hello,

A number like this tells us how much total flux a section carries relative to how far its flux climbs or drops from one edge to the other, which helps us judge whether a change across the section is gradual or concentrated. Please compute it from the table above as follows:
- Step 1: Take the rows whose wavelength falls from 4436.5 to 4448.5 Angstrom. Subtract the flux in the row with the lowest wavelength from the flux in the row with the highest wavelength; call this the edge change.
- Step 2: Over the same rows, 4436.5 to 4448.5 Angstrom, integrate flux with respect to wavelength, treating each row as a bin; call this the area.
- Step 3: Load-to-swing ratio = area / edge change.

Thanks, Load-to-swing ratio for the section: 283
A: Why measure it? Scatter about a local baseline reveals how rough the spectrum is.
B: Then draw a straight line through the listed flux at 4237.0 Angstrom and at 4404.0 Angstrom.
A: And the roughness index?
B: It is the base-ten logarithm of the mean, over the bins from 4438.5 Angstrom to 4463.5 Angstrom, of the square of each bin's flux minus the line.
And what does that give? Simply -2.12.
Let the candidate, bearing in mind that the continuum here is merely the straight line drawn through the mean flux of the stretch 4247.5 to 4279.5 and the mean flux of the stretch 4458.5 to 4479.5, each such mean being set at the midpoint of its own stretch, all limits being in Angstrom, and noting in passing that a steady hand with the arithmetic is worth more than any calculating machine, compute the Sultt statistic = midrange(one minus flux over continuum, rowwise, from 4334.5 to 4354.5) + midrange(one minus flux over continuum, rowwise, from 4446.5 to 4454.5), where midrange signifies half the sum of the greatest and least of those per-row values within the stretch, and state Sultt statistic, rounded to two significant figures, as 0.10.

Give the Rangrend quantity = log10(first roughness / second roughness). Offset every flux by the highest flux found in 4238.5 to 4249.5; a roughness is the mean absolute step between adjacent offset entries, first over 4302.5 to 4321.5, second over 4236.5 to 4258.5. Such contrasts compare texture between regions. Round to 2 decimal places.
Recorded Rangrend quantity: 0.76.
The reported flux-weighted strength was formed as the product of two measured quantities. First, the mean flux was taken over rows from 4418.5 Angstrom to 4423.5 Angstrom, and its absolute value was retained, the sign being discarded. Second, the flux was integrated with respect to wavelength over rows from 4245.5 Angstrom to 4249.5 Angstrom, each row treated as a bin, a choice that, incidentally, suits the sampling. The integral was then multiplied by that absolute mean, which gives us 5.3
